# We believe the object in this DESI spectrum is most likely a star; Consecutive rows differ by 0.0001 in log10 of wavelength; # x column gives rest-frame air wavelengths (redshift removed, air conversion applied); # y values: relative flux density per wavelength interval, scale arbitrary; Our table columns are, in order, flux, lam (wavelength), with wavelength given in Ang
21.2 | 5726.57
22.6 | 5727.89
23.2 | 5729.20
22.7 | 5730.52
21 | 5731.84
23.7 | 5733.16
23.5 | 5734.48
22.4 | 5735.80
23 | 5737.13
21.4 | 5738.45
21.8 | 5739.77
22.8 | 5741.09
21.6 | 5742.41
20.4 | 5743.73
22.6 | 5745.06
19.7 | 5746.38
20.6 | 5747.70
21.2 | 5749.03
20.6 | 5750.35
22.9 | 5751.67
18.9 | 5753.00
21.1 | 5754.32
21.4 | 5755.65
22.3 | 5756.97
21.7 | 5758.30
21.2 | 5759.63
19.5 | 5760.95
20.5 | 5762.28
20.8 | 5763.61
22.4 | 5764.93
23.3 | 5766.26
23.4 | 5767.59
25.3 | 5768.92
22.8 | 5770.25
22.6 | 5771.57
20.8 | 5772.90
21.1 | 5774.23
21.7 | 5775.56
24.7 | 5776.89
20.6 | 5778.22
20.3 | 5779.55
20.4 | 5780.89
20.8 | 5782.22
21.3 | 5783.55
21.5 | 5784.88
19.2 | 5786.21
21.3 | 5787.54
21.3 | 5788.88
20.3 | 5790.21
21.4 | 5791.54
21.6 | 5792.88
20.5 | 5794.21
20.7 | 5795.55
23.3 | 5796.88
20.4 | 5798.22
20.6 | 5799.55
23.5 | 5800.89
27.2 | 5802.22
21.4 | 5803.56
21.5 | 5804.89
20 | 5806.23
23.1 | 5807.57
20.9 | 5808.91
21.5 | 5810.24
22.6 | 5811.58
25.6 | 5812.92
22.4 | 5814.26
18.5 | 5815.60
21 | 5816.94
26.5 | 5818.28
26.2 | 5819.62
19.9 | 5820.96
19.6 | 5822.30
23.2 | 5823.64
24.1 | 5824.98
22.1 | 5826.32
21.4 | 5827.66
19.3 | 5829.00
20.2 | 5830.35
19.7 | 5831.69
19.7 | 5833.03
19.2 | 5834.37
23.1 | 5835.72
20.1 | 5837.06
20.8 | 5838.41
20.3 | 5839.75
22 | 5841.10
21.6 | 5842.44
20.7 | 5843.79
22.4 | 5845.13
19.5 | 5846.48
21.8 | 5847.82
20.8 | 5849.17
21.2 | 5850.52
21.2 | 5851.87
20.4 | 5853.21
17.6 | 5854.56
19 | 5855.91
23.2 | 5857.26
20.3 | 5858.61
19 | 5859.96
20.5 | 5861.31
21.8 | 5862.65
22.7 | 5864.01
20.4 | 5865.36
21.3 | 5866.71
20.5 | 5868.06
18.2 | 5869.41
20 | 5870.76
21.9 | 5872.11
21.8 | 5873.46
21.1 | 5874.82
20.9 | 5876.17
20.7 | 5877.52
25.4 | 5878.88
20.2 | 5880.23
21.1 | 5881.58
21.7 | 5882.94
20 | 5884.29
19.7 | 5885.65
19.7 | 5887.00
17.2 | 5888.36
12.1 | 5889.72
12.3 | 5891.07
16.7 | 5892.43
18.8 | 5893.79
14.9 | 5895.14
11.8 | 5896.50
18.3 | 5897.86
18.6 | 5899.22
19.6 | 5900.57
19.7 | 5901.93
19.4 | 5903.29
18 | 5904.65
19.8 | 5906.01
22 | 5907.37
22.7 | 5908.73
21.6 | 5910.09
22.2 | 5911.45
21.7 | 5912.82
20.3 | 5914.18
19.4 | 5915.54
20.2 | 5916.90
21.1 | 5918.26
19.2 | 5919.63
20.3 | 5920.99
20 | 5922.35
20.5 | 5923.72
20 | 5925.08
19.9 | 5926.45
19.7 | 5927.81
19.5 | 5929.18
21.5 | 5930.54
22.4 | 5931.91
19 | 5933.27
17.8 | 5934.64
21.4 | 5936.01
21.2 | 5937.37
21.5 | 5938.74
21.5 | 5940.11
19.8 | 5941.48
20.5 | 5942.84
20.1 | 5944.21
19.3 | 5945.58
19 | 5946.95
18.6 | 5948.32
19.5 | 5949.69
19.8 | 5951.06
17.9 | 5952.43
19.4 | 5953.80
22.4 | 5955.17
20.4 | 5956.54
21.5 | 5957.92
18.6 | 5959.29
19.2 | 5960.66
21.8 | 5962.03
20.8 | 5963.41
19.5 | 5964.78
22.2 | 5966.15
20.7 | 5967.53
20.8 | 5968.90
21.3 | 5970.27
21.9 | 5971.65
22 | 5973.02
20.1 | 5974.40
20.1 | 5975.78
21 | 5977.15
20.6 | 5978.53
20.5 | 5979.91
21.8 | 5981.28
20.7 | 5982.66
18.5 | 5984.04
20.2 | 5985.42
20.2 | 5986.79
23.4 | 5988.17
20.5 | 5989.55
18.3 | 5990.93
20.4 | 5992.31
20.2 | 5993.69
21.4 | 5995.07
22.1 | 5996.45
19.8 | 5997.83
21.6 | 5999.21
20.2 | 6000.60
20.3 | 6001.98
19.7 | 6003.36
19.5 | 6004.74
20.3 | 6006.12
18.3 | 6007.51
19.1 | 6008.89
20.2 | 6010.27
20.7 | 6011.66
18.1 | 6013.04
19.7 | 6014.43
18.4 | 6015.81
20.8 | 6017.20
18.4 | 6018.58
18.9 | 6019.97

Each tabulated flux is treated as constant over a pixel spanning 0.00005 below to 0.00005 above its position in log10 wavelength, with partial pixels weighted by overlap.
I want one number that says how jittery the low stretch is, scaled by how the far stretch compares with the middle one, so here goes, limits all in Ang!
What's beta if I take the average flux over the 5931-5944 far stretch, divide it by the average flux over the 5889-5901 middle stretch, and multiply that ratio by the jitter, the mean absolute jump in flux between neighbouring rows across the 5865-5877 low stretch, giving 1.41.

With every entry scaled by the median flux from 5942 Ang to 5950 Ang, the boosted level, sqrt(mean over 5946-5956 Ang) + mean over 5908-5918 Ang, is 2.09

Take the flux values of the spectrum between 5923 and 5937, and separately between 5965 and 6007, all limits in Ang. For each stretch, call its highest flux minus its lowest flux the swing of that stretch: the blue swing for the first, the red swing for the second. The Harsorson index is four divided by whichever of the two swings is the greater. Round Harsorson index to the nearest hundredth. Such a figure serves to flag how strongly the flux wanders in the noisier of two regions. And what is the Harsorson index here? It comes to 0.78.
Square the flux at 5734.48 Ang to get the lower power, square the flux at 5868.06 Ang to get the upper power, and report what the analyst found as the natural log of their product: 12.4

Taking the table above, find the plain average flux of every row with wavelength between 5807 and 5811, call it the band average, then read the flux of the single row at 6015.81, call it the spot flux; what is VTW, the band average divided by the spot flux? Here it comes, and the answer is 1.19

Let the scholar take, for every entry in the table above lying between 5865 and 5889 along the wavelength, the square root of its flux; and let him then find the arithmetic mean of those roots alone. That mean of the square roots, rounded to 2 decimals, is 4.54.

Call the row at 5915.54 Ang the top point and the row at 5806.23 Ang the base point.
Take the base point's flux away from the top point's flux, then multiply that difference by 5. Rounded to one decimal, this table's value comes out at -3.0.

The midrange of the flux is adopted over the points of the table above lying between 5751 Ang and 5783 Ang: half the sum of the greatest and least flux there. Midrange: 22.1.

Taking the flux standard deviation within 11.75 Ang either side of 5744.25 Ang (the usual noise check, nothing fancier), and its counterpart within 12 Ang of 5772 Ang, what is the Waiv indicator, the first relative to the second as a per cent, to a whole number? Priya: 82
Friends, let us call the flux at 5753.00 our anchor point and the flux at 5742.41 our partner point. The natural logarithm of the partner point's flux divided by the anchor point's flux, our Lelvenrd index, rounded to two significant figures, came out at 0.13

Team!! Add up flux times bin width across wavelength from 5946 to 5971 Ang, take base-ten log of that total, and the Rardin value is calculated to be 2.70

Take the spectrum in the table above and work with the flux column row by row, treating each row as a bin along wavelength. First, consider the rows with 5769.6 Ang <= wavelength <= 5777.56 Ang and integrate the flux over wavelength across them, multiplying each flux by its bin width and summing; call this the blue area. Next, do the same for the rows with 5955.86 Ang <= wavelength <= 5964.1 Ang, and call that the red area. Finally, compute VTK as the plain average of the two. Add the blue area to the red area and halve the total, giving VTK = 173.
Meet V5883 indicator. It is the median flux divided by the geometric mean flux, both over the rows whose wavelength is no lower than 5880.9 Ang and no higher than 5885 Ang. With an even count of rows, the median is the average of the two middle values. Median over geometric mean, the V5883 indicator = 1.01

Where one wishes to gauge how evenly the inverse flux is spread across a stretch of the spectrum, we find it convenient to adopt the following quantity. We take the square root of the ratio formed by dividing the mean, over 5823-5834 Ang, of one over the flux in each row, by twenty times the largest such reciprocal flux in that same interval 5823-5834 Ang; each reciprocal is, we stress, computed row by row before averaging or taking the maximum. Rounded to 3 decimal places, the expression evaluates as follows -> 0.214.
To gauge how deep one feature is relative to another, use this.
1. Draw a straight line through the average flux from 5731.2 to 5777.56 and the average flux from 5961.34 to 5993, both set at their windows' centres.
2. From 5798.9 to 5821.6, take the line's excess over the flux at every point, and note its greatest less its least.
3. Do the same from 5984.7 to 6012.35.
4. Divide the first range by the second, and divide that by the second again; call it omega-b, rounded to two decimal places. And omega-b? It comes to 0.33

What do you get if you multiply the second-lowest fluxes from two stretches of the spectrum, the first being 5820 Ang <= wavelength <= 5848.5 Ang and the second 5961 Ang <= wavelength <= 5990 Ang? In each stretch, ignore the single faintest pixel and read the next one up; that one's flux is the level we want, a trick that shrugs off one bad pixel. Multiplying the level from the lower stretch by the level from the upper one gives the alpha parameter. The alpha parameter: 376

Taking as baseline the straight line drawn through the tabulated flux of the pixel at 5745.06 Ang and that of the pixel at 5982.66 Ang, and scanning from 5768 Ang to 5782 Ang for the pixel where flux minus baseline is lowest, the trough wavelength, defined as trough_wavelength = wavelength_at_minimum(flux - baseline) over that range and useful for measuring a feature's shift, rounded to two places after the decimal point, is 5779.55 Ang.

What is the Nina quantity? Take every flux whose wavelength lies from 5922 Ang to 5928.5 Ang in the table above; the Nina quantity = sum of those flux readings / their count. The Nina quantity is 20.0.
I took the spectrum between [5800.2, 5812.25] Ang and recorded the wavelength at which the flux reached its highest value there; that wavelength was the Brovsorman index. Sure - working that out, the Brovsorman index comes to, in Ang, 5802.22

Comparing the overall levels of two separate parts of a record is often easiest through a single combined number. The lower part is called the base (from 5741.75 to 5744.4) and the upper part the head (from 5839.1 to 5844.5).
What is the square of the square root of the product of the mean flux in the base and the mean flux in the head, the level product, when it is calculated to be 444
